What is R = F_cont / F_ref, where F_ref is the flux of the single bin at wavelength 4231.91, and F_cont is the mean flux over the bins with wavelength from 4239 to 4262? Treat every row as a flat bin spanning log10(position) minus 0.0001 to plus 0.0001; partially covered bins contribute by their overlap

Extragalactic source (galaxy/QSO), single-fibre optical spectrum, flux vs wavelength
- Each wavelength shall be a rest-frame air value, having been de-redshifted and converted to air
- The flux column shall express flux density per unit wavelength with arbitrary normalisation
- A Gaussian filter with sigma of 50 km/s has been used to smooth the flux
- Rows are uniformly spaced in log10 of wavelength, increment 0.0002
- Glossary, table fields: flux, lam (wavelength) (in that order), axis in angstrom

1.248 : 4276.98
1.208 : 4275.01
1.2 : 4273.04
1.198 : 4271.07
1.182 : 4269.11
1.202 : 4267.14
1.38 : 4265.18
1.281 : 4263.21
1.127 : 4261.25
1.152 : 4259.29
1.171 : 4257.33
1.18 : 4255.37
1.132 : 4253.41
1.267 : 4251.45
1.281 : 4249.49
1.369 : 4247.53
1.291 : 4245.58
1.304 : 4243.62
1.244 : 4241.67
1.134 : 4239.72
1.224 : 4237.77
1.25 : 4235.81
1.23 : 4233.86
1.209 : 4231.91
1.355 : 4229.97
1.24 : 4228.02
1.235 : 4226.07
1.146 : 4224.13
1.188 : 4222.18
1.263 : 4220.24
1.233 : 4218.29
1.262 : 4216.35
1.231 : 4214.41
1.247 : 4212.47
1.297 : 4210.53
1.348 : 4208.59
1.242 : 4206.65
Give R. 1.01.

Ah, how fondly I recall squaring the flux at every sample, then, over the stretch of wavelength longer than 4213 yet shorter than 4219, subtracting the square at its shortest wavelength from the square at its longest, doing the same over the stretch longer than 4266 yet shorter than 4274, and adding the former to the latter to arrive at 0.0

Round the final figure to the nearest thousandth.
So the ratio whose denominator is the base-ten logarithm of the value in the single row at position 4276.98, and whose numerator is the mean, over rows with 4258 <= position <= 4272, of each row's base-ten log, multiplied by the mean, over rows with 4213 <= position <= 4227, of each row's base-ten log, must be 0.076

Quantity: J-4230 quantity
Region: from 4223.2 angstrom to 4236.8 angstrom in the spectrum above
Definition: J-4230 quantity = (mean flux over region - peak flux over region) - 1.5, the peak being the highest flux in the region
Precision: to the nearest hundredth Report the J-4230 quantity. -1.62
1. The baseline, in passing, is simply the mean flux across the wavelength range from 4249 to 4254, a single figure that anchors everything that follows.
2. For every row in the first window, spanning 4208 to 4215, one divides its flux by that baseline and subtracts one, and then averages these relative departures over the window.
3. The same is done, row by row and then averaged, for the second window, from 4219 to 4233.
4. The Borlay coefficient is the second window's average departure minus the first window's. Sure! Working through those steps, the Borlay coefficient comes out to -0.038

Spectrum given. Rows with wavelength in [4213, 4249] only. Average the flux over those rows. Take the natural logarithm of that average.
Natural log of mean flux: 0.219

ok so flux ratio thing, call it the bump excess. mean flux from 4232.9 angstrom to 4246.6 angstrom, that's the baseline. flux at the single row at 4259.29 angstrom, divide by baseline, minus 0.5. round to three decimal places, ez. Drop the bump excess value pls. 0.429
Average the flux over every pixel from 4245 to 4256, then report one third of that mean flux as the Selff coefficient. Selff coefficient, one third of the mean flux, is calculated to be 0.418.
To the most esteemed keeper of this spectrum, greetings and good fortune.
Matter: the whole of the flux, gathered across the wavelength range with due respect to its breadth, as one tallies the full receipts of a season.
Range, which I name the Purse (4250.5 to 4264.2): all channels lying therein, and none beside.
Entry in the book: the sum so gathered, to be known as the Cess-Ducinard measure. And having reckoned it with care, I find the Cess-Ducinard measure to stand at 16.3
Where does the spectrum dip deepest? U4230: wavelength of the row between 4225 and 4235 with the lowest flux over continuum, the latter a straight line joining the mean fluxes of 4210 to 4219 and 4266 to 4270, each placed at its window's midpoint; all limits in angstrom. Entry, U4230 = 4231.91 angstrom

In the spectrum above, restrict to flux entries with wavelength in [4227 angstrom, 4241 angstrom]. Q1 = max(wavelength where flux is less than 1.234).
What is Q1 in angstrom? 4239.72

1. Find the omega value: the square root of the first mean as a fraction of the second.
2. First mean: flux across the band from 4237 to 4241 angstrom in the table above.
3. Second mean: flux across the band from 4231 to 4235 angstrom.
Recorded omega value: 0.98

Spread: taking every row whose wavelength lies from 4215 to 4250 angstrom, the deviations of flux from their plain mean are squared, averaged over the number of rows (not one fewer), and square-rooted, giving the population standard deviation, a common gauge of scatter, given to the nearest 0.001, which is 0.059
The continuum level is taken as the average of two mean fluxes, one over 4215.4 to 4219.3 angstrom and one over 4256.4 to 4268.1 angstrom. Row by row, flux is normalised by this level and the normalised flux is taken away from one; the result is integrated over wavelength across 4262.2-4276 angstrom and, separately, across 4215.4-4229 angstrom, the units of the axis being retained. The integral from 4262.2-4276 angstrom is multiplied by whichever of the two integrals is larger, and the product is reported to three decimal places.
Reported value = -0.003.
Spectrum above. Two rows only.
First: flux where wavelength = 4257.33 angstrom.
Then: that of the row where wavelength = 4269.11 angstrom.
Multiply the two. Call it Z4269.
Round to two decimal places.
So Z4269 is 1.38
